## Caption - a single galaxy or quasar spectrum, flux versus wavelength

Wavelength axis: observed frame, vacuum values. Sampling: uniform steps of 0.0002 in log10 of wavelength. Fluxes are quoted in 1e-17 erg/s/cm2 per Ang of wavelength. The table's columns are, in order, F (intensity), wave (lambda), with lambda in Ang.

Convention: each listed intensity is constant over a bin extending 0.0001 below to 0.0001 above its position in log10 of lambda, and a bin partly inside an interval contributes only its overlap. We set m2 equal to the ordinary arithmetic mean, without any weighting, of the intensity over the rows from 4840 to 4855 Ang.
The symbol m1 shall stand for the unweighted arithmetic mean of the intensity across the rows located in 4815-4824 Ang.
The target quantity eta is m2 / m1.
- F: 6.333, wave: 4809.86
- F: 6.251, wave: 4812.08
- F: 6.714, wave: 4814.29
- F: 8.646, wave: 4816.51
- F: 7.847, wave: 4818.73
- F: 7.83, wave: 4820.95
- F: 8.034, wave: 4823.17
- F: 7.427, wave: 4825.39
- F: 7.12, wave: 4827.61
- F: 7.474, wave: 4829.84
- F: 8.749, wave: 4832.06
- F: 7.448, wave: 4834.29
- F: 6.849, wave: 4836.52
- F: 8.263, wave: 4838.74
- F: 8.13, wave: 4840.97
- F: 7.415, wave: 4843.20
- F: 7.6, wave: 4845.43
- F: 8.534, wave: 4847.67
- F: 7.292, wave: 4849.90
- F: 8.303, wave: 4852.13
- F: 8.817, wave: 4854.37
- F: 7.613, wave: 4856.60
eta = 0.991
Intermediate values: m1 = 8.09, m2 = 8.0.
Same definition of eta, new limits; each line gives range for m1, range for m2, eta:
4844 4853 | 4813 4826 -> 0.977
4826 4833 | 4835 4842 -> 0.996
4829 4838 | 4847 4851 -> 1.037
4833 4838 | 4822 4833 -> 1.086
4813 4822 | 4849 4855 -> 1.049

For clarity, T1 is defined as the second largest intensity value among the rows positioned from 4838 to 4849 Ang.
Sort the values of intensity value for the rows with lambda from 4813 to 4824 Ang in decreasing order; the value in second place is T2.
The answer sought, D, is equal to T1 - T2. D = 0.2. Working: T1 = 8.263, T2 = 8.034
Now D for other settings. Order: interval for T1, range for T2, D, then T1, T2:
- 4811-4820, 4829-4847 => -0.4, 7.847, 8.263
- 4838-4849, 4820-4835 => 0.2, 8.263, 8.034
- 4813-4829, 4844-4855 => -0.5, 8.034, 8.534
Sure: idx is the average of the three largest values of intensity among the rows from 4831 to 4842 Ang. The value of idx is 8.38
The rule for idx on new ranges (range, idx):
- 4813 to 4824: 8.18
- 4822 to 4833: 8.09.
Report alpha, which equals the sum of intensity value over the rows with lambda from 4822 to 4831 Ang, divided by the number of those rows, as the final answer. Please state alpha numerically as 7.5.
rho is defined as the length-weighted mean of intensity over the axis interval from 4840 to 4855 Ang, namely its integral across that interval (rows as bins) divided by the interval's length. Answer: 7.98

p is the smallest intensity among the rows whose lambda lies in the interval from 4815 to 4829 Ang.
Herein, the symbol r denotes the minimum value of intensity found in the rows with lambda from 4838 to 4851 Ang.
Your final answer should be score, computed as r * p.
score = 51.9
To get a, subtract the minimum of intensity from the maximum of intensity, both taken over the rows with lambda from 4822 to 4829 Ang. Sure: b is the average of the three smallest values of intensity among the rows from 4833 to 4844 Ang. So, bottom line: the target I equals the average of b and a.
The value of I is 4.08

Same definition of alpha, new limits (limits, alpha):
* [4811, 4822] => 7.5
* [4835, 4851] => 7.7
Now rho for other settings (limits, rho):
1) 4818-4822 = 7.84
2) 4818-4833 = 7.77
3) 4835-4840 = 7.57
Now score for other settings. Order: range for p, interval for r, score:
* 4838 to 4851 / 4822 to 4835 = 51.9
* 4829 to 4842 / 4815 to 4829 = 48.8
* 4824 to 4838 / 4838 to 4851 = 49.9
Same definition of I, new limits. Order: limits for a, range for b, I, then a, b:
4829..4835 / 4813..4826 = 4.31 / 1.3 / 7.32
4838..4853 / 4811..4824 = 4.09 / 1.2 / 6.93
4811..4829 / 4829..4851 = 4.79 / 2.4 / 7.19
